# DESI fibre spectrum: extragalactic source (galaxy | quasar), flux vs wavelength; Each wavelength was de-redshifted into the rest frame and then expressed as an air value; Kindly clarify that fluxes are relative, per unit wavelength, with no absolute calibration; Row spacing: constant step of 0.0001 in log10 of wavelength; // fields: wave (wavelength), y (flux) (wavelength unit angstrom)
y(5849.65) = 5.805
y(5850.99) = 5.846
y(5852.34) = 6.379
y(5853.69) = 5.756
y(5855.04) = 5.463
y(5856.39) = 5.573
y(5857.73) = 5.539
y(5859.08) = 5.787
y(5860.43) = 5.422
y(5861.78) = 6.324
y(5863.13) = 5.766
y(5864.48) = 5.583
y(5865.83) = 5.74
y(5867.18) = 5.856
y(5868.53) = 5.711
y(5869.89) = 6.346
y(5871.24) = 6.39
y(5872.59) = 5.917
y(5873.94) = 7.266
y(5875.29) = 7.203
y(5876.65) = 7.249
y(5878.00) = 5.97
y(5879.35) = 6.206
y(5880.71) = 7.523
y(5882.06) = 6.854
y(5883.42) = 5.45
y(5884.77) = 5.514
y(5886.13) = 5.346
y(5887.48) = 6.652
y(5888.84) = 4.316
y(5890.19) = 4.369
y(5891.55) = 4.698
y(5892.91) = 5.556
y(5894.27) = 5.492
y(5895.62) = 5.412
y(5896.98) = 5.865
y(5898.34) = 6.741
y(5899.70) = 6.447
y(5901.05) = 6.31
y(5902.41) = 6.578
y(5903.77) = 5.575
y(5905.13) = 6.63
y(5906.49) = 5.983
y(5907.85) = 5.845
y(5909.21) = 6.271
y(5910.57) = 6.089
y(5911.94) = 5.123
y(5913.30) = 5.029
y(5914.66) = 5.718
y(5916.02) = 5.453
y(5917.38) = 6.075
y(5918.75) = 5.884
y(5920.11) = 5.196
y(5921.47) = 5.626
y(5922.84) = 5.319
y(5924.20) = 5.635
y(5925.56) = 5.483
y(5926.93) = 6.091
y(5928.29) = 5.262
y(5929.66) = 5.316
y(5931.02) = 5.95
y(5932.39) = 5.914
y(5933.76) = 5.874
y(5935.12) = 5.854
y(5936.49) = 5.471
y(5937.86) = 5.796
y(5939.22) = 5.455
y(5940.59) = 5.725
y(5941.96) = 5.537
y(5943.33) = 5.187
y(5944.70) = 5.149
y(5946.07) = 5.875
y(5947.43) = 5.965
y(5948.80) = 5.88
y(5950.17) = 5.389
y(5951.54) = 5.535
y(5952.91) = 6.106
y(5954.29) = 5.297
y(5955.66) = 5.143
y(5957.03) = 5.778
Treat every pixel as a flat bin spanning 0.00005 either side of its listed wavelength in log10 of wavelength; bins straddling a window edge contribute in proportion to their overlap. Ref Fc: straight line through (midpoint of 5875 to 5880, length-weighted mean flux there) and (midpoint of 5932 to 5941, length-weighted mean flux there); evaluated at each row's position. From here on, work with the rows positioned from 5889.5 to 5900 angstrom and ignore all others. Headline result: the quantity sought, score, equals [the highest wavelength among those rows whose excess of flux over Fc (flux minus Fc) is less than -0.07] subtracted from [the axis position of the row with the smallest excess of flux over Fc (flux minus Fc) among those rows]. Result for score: -6.8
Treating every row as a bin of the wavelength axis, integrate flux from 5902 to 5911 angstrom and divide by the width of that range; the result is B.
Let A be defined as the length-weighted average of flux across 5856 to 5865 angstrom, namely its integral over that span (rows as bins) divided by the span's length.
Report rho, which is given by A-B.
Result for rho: -0.40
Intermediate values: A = 5.72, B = 6.1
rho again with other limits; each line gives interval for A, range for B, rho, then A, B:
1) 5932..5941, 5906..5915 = 0.01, 5.72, 5.7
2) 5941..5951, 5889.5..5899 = 0.13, 5.57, 5.4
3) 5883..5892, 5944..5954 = -0.48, 5.20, 5.7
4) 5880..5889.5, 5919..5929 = 0.42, 5.95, 5.5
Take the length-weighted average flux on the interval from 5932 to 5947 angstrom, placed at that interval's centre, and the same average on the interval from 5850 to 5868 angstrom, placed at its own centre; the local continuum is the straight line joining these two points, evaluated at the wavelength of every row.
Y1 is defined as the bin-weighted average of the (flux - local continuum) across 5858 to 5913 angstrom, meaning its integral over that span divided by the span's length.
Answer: 0.25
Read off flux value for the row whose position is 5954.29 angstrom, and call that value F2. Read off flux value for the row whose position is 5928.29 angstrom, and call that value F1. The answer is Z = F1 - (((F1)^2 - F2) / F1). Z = 1.01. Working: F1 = 5.262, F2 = 5.297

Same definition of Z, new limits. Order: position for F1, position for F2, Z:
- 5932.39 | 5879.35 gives 1.05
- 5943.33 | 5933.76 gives 1.13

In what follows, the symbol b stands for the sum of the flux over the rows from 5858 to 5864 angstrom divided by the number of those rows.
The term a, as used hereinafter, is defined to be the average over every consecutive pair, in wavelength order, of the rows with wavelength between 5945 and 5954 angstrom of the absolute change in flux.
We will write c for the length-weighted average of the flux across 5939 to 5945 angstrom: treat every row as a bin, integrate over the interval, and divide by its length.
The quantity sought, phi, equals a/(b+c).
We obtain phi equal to 0.025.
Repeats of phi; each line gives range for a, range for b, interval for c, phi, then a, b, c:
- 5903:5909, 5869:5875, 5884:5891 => 0.052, 0.61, 6.5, 5.2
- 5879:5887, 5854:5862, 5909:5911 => 0.061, 0.72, 5.7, 6.2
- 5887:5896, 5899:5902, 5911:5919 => 0.052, 0.62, 6.4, 5.5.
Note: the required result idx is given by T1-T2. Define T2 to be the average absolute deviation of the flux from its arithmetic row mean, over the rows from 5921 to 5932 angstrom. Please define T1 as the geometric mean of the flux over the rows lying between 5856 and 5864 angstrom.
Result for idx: 5.49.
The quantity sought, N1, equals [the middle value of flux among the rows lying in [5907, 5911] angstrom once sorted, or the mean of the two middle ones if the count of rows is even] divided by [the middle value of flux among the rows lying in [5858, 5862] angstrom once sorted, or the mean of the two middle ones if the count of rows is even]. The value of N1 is 1.05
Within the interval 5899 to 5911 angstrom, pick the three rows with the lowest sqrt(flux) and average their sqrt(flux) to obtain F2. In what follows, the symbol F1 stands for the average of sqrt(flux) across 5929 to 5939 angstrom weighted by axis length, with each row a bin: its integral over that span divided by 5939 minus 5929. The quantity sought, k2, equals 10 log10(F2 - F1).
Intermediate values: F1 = 2.39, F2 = 2.41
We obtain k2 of -18.4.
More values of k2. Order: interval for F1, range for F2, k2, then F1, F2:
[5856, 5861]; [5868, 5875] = -10.9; 2.37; 2.45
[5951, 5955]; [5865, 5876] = -15.1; 2.37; 2.40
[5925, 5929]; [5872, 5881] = -10.4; 2.37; 2.46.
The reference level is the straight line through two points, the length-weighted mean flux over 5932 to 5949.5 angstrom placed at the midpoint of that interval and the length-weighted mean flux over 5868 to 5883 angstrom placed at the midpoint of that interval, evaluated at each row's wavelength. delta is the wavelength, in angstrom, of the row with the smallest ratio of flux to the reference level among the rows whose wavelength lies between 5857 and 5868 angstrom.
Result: 5860.43 angstrom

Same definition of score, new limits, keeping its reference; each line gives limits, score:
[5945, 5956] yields 0.0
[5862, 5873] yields -8.1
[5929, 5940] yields -9.6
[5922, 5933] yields -6.8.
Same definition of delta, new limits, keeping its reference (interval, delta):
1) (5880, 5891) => 5888.84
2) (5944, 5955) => 5944.70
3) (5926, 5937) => 5928.29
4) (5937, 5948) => 5944.70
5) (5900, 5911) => 5903.77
